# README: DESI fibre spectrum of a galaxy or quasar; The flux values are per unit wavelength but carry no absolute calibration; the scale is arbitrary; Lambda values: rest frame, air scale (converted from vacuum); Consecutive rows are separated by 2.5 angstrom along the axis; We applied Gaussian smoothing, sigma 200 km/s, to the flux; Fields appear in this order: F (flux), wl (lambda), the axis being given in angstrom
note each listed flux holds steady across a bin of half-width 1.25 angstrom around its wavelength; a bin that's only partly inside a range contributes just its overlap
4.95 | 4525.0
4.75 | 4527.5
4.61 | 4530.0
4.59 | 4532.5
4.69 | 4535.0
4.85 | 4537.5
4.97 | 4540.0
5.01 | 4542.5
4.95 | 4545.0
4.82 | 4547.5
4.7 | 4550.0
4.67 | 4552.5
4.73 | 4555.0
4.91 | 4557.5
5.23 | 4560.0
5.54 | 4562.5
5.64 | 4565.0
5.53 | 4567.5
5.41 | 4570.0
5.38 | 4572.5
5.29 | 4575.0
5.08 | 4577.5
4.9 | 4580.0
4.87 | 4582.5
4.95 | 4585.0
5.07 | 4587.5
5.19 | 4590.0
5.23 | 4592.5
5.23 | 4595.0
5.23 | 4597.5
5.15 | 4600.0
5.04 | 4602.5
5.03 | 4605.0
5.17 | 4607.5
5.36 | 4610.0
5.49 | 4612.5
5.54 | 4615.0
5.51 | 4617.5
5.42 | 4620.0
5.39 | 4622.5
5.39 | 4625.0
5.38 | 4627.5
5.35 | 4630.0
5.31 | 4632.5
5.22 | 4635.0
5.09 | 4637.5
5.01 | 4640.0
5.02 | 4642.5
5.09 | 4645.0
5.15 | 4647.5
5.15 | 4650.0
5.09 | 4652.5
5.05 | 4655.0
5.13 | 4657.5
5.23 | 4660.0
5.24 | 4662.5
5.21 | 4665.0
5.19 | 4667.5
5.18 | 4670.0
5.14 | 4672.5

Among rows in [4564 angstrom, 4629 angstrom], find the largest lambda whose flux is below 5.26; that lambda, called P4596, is 4607.5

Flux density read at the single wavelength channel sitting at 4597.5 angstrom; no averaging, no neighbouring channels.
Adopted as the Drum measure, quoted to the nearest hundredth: 5.23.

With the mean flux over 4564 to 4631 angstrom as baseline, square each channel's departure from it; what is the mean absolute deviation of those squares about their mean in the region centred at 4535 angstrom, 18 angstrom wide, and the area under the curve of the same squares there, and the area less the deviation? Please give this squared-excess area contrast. 4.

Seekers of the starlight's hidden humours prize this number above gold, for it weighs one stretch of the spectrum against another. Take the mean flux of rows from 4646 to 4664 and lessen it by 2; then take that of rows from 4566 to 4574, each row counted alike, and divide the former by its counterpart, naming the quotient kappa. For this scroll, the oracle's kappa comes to 0.579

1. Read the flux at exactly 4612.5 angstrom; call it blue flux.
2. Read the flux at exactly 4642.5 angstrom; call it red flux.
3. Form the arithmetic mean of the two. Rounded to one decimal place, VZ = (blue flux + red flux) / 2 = 5.3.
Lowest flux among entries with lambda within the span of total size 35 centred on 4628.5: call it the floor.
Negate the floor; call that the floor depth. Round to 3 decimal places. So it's -5.010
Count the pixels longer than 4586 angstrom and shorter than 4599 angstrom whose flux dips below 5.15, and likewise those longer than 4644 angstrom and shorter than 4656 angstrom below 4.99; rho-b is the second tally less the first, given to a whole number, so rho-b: -1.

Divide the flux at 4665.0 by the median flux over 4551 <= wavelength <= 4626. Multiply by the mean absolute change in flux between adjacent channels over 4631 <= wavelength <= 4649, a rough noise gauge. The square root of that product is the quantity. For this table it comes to 0.27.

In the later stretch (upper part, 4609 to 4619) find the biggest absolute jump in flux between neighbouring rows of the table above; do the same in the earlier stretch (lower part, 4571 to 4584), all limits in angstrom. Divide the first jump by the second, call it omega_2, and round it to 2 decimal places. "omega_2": 0.62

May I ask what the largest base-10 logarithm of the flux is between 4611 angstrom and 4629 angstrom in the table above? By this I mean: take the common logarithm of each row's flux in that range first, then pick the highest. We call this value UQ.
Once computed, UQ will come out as 0.744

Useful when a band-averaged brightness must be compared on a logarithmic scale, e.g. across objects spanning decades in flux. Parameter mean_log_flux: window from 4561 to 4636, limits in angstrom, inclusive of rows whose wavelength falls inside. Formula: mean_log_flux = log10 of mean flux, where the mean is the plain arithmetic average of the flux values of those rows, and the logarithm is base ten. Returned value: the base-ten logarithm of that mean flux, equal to 0.722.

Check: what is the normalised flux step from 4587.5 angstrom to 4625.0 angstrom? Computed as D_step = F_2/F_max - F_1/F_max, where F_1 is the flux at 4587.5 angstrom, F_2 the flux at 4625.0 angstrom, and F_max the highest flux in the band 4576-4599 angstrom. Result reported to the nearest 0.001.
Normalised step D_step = 0.061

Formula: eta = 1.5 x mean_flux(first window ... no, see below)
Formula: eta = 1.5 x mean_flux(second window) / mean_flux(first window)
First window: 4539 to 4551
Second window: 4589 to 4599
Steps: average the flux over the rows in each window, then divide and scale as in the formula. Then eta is 1.60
